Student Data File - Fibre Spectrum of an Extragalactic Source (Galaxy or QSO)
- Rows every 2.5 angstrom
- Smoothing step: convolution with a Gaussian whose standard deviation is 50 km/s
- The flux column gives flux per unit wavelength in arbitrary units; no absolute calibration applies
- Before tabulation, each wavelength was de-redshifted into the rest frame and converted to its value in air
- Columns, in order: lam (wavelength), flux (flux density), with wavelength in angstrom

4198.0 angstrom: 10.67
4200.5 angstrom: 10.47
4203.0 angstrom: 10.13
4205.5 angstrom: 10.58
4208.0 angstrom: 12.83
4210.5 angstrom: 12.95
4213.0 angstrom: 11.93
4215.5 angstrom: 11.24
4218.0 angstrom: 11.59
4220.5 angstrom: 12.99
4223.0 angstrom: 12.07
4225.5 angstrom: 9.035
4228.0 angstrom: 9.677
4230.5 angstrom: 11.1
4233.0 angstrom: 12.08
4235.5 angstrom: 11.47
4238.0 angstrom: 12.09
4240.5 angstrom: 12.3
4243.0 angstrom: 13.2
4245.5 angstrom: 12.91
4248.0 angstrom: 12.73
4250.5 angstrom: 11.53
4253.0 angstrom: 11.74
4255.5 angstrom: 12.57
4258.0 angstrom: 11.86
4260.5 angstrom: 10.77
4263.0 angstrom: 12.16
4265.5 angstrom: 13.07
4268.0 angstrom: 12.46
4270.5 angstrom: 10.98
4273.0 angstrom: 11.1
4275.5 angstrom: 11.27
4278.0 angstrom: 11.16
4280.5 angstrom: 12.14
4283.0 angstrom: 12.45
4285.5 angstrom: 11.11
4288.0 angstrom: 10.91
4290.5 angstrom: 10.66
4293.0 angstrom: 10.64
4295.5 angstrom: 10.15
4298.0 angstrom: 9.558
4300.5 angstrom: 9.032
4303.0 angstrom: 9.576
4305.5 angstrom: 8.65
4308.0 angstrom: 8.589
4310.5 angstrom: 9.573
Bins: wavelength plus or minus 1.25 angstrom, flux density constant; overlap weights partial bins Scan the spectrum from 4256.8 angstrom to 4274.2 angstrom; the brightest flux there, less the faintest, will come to 2.30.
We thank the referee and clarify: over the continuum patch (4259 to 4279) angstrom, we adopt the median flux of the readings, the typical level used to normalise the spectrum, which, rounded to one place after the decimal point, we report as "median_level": 11.2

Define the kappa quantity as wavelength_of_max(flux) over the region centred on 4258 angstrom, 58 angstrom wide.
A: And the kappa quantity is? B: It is 4243.0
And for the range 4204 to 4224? 4220.5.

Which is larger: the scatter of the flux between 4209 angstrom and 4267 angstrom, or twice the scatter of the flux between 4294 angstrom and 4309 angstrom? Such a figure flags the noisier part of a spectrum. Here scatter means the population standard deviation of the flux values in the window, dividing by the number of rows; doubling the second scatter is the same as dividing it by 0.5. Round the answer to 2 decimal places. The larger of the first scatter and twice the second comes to 1.11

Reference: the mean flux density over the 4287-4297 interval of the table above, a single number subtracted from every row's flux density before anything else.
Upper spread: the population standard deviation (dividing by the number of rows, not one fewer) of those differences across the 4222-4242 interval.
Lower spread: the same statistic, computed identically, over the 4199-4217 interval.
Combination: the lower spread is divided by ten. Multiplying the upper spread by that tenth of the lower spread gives 0.12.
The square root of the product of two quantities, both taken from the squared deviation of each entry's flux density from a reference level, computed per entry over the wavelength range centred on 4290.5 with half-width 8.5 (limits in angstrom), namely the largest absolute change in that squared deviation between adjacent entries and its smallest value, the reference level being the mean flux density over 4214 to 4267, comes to 1.0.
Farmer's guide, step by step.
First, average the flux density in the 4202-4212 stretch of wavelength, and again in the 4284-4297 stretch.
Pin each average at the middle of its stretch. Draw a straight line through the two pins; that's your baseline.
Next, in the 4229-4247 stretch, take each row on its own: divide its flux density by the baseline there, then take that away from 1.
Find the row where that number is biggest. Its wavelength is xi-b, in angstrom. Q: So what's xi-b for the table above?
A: 4230.5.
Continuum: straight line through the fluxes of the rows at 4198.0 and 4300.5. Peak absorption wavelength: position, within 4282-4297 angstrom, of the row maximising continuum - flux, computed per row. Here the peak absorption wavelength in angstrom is 4295.5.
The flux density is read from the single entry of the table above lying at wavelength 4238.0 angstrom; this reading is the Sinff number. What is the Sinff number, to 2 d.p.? 12.09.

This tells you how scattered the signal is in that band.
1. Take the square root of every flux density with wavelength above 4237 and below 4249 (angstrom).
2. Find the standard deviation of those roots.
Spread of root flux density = 0.06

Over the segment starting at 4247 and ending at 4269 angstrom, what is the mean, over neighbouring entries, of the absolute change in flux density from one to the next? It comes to 0.87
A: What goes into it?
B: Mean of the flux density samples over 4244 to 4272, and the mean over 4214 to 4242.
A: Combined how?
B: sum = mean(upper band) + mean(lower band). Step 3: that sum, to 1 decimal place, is 23.5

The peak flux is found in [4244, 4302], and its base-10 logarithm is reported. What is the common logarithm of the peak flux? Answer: 1.116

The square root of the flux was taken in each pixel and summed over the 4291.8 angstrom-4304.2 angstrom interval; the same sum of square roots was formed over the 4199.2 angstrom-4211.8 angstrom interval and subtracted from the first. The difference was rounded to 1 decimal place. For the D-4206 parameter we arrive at -1.2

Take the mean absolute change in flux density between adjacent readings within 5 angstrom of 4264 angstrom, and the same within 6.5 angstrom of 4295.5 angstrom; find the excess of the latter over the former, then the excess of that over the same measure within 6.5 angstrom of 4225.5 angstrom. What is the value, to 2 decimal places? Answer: -2.07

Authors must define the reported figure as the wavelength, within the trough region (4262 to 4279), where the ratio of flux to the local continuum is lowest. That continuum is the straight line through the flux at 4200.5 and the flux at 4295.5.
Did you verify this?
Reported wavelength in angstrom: 4270.5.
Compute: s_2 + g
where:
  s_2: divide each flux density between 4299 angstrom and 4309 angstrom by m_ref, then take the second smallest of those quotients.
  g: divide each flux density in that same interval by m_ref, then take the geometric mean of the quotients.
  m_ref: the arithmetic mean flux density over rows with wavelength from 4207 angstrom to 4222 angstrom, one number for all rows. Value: 1.44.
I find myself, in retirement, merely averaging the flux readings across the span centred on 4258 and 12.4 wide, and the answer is 11.8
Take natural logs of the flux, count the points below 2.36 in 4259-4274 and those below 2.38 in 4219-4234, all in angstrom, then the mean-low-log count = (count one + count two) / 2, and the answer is 1.0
